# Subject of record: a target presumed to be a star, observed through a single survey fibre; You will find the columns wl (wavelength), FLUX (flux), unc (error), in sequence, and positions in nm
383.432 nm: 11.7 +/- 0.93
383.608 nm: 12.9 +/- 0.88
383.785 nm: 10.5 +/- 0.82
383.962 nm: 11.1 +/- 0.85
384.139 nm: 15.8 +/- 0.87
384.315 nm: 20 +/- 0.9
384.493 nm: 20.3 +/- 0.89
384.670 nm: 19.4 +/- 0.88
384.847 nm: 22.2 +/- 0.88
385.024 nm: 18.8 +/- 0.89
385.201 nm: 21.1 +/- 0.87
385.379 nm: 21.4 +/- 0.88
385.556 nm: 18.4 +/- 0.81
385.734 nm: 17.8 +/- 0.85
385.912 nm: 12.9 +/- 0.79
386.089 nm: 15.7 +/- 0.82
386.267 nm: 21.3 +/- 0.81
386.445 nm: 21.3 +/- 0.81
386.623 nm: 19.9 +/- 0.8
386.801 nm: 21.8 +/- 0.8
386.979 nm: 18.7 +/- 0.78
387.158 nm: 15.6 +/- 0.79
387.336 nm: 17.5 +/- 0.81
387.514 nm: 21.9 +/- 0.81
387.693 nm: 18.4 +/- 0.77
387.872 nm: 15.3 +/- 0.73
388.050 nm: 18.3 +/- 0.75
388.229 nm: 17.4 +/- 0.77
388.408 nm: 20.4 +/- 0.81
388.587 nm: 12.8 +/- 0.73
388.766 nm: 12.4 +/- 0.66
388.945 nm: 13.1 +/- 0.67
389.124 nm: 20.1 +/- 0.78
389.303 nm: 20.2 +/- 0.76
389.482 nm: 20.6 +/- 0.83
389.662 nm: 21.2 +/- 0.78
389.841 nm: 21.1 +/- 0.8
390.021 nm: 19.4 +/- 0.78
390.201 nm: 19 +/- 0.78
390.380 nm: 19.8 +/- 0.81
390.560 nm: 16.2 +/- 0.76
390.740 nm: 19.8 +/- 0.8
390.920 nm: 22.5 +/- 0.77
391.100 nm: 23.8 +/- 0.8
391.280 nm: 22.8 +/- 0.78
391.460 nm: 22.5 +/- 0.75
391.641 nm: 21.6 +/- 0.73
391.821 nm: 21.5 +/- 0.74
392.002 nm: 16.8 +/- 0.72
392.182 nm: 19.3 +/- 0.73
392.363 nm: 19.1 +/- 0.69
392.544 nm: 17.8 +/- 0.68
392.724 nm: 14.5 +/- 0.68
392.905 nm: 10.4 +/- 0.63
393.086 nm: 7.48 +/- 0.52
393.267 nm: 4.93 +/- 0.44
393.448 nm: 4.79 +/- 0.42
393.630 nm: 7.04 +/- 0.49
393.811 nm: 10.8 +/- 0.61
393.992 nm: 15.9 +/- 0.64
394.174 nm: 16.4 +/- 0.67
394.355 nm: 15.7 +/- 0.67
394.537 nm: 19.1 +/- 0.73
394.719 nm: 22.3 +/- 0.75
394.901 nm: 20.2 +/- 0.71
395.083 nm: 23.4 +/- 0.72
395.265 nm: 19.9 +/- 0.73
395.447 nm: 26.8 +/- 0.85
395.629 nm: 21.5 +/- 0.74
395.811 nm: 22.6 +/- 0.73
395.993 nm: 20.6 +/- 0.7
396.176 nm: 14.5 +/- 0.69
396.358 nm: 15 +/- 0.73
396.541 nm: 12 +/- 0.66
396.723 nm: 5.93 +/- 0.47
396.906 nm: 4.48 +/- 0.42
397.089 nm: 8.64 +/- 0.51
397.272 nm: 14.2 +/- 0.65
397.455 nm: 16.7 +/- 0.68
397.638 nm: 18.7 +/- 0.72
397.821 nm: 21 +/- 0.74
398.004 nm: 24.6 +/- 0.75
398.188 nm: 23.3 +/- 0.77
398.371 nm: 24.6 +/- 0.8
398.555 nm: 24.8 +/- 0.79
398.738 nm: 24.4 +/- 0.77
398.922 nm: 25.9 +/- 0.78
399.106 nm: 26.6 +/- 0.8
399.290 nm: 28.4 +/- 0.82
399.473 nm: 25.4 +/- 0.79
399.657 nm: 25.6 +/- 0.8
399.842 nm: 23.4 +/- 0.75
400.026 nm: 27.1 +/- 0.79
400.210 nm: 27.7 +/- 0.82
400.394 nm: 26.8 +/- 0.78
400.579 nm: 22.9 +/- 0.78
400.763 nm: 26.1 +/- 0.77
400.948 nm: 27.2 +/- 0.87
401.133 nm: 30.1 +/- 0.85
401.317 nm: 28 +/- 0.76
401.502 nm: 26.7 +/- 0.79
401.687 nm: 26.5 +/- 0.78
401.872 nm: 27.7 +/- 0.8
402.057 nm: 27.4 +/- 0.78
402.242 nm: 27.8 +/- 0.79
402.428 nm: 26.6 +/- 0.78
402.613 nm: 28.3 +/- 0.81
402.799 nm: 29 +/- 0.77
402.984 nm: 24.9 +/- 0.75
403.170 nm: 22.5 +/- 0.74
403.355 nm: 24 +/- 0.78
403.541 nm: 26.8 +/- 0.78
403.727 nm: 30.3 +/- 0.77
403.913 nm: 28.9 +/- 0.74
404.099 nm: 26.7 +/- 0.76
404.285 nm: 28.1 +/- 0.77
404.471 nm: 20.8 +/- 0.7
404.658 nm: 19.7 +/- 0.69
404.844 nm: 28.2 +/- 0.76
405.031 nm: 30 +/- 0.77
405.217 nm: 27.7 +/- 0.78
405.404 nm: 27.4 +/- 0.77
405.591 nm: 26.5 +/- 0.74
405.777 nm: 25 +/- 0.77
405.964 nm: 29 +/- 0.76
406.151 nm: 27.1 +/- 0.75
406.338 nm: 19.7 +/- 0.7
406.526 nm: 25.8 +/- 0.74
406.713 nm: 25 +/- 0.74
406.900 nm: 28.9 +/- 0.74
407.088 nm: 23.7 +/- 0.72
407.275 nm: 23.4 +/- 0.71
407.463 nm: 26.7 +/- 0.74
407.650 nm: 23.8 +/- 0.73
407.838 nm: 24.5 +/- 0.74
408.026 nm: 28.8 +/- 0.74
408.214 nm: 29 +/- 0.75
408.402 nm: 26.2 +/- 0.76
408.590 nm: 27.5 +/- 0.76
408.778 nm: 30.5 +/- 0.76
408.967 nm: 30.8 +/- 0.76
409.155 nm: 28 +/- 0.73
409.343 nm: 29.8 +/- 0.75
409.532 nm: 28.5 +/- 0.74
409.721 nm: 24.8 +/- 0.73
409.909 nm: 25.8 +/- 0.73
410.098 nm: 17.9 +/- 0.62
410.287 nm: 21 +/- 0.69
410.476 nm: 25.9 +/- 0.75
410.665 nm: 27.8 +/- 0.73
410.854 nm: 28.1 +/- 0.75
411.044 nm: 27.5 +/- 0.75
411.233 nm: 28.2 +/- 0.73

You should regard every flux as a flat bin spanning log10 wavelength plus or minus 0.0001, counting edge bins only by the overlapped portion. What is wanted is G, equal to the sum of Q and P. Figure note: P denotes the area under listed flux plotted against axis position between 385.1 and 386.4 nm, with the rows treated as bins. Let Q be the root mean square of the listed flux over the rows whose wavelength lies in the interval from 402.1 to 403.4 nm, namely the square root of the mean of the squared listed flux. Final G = 50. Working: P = 24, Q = 26.3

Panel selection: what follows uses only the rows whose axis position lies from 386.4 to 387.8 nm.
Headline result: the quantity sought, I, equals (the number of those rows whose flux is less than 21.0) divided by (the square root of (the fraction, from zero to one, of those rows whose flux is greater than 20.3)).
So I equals 8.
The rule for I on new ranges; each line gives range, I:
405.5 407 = 1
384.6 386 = 8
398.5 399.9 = 0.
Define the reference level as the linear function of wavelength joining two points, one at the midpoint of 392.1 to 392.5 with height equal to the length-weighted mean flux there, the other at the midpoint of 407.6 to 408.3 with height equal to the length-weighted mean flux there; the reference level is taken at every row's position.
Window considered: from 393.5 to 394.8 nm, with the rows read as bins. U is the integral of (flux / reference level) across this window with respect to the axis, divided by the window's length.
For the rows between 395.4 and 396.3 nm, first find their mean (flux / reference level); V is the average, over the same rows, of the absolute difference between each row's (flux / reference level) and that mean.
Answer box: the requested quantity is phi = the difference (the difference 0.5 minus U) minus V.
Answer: -0.4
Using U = 0.75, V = 0.15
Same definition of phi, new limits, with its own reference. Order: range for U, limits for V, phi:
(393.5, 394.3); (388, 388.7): -0.3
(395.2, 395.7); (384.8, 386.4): -0.8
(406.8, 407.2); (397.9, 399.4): -0.5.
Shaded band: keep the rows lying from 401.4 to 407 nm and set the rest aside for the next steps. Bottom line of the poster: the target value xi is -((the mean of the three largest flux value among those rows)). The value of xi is -30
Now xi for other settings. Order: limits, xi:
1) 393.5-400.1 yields -27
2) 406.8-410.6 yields -30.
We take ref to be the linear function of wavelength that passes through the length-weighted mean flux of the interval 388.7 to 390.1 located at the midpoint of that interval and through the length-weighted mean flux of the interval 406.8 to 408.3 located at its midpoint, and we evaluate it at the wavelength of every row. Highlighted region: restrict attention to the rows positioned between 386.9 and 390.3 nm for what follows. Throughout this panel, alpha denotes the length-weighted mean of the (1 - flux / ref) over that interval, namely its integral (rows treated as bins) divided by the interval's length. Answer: 0.01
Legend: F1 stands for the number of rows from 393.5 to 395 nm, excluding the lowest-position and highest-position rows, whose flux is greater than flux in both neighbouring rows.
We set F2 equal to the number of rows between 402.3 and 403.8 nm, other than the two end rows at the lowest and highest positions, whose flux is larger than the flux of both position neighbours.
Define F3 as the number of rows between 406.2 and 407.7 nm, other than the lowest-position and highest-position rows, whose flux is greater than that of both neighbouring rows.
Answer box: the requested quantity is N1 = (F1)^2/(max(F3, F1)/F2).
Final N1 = 1.3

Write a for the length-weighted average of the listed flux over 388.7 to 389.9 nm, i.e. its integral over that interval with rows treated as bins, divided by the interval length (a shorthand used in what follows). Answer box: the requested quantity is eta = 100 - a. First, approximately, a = 18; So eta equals 82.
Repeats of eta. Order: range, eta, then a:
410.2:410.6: 76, 24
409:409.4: 71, 29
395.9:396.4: 83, 17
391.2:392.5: 80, 20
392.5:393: 86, 14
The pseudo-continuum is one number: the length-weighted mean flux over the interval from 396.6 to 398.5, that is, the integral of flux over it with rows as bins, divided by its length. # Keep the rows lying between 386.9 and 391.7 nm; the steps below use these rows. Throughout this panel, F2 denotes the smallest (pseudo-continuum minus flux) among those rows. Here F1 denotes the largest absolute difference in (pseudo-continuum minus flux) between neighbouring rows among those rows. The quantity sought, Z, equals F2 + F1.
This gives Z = 0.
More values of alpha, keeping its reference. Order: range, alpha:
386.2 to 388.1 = -0.08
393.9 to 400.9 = 0.06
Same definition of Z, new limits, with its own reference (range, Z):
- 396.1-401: -6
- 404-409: -6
